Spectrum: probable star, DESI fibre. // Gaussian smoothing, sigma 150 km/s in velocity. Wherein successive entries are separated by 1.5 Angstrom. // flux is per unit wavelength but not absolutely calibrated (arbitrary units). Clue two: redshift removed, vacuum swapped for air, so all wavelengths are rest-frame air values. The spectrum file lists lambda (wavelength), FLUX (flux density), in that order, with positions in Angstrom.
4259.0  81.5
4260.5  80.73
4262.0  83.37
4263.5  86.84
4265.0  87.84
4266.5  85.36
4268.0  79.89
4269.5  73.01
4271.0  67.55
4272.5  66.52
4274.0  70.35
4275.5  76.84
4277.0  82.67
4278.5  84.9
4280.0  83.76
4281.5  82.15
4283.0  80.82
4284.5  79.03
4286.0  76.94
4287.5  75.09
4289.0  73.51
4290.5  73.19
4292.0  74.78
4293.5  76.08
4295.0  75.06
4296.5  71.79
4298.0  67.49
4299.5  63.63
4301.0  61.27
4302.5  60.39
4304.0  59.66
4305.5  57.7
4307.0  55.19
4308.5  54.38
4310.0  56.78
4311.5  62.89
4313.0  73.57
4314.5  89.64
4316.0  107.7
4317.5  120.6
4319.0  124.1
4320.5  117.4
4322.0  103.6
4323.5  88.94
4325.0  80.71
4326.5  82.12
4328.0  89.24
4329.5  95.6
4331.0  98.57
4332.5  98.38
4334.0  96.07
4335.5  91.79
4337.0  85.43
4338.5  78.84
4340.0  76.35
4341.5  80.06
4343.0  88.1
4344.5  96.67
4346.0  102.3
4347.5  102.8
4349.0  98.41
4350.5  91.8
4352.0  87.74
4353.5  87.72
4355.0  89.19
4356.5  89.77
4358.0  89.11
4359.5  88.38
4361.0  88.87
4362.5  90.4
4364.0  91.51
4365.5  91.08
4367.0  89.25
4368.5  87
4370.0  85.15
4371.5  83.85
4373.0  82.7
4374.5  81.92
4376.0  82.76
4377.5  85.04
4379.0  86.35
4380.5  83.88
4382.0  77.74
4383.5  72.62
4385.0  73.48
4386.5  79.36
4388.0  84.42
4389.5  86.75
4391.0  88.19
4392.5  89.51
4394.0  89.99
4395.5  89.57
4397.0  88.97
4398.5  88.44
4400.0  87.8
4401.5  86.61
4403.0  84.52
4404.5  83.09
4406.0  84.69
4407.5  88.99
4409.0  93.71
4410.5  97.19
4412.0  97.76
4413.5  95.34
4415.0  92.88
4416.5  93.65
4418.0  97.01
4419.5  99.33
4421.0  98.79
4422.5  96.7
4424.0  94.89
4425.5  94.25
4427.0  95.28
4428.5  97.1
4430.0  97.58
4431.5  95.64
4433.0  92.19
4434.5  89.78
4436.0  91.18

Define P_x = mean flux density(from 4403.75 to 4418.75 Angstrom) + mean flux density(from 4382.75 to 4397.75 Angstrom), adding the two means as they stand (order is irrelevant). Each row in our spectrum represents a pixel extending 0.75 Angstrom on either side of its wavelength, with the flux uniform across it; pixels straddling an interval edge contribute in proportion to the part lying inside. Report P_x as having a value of 177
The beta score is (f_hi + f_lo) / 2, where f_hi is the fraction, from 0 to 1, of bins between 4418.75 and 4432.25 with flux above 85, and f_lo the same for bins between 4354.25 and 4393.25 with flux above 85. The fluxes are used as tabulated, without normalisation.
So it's 0.81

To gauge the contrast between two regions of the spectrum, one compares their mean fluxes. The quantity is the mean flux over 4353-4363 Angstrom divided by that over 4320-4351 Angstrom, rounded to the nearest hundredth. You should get 0.96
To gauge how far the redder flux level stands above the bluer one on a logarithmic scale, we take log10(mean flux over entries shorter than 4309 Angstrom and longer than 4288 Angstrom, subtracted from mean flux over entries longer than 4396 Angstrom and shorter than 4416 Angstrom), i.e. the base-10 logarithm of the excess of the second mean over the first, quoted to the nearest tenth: 1.4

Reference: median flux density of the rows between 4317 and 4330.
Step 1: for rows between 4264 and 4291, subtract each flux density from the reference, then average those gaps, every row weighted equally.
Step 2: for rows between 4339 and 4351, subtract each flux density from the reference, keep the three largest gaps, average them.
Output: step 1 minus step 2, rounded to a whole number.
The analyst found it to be 4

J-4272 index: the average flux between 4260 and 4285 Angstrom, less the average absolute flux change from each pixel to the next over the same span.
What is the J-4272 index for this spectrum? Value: 76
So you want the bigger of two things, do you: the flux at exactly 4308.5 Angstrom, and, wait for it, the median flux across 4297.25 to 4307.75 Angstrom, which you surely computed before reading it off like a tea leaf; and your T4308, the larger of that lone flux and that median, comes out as 60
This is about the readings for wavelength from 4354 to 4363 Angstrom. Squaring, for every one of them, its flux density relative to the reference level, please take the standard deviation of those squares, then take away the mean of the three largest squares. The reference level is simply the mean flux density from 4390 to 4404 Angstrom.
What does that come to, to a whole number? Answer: -1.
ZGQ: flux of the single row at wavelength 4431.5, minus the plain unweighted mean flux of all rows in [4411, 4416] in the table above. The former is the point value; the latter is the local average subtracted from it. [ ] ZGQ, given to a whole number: 0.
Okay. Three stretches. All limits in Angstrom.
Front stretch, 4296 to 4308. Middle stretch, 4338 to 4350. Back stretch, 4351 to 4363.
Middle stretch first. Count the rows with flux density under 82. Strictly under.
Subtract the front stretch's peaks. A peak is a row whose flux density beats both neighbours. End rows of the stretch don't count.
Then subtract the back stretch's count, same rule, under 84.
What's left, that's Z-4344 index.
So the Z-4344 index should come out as 3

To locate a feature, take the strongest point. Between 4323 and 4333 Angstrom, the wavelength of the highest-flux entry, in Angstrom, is 4331.0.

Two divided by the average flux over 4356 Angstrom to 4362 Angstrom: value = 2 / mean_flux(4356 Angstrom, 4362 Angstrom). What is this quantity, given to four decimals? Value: 0.0225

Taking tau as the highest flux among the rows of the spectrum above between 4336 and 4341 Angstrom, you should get 85.43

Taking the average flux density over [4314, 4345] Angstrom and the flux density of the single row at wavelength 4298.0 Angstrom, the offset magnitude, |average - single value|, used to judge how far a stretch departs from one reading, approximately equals 27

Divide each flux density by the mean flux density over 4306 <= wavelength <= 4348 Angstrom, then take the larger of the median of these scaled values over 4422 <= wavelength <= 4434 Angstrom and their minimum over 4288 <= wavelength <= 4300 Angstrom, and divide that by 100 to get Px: 0.0107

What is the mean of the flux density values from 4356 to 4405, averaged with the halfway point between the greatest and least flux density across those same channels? 84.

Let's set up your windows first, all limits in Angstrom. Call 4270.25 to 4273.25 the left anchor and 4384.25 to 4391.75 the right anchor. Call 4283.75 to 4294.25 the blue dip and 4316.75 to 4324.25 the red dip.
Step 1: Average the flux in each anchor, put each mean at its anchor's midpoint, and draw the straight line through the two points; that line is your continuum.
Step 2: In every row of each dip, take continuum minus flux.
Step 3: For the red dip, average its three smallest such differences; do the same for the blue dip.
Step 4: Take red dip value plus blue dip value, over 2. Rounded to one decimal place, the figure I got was -27.8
